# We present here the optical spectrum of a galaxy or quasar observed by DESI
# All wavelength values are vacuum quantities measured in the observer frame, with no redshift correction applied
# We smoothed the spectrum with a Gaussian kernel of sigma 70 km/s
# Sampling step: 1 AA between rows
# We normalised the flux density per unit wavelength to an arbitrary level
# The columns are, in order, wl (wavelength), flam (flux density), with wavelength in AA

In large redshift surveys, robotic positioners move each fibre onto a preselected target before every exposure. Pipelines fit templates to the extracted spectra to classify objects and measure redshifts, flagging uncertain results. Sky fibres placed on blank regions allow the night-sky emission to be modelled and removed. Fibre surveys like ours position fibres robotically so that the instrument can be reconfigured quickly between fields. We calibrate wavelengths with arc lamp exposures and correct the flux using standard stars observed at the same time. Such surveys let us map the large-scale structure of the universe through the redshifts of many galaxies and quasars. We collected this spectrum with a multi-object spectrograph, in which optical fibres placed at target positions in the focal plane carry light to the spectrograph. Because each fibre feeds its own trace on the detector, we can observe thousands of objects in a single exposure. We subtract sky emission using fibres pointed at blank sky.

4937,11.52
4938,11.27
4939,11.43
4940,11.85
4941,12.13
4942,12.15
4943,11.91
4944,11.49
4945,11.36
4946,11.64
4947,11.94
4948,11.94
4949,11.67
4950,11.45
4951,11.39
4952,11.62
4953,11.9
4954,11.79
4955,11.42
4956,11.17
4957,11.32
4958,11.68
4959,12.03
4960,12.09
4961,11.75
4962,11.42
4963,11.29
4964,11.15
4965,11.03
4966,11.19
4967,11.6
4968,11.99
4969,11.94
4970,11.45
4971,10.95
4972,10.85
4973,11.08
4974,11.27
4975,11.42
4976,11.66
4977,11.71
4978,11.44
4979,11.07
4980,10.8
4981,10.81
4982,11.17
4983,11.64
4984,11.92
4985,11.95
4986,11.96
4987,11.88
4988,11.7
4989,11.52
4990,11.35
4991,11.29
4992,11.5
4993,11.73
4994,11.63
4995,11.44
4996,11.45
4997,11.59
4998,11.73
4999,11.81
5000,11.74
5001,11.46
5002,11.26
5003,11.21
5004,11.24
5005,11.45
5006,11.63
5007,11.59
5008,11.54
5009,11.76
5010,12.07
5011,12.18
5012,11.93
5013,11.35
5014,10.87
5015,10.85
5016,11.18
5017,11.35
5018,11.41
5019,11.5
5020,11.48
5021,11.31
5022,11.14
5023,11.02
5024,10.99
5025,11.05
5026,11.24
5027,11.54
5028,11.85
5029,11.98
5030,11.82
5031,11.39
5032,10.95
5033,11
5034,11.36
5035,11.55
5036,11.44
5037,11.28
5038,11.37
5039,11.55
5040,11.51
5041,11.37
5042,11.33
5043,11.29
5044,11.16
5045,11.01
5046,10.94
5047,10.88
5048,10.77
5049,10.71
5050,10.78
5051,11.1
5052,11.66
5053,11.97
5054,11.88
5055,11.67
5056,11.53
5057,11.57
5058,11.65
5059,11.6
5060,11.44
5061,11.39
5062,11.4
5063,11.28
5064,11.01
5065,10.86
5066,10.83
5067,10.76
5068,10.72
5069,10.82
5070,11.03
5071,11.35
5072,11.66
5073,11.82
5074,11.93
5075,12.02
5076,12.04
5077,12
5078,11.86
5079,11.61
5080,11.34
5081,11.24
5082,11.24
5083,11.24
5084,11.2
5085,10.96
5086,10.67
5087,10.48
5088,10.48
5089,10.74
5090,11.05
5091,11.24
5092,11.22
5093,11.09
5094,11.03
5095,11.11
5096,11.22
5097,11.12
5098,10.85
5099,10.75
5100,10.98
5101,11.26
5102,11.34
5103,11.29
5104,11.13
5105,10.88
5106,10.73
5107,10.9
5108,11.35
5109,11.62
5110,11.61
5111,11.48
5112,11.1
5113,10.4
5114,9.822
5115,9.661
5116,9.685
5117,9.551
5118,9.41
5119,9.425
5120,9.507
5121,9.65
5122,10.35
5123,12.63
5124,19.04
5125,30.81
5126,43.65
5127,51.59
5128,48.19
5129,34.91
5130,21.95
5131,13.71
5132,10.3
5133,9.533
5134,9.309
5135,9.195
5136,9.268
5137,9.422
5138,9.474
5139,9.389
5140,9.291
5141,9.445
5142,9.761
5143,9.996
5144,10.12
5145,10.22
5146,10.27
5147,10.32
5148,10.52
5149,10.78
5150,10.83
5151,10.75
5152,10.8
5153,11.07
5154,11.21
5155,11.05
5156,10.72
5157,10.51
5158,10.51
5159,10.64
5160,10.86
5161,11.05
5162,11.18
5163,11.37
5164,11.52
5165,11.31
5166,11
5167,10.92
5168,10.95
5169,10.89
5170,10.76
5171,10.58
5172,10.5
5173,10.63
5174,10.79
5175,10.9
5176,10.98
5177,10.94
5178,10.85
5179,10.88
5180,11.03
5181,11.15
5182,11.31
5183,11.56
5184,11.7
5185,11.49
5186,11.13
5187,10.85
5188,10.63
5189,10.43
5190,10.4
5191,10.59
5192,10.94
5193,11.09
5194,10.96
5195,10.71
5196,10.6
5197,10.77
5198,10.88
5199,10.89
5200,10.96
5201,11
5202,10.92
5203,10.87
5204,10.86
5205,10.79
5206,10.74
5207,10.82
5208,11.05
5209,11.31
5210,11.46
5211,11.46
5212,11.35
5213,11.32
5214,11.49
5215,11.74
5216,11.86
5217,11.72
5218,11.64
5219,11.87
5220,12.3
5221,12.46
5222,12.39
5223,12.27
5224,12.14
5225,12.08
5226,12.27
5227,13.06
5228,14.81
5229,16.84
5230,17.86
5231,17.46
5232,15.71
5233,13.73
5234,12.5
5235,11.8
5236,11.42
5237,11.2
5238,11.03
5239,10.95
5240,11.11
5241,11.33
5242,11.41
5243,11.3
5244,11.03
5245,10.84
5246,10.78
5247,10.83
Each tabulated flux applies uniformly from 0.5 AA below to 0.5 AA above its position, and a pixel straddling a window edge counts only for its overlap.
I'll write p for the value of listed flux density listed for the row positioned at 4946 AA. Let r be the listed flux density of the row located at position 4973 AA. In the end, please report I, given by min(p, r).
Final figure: 11.1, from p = 11.64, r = 11.08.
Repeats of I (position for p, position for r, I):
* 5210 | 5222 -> 11.5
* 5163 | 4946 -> 11.4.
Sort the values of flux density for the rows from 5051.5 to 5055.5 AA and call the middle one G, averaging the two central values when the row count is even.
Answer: 11.8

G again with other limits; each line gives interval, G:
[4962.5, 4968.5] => 11.2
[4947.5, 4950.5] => 11.7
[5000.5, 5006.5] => 11.4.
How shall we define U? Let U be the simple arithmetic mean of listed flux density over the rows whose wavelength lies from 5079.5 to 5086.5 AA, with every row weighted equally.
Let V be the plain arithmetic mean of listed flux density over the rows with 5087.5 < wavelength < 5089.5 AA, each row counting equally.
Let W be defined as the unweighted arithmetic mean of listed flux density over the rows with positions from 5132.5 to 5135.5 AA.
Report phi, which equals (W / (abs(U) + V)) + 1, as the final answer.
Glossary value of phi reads 1.430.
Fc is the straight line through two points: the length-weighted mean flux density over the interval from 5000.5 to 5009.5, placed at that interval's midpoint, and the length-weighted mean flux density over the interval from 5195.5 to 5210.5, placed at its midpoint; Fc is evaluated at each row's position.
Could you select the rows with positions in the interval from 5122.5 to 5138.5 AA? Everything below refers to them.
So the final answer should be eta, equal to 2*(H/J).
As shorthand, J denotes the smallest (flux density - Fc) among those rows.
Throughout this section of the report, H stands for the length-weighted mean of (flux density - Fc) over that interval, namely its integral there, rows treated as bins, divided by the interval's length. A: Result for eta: -11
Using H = 10.3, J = -1.92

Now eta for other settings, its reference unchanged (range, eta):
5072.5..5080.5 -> 14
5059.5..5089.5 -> 0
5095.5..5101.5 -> 1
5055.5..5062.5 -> 5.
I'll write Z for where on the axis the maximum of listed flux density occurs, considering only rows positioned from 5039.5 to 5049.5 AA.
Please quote 5040 AA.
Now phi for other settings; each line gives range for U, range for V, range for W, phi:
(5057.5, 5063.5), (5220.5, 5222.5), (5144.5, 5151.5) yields 1.441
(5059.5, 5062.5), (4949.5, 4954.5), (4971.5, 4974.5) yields 1.480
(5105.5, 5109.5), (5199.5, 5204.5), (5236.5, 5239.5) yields 1.501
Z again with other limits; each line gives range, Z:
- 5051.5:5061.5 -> 5053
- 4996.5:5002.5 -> 4999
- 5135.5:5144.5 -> 5144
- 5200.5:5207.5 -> 5201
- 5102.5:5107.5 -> 5103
